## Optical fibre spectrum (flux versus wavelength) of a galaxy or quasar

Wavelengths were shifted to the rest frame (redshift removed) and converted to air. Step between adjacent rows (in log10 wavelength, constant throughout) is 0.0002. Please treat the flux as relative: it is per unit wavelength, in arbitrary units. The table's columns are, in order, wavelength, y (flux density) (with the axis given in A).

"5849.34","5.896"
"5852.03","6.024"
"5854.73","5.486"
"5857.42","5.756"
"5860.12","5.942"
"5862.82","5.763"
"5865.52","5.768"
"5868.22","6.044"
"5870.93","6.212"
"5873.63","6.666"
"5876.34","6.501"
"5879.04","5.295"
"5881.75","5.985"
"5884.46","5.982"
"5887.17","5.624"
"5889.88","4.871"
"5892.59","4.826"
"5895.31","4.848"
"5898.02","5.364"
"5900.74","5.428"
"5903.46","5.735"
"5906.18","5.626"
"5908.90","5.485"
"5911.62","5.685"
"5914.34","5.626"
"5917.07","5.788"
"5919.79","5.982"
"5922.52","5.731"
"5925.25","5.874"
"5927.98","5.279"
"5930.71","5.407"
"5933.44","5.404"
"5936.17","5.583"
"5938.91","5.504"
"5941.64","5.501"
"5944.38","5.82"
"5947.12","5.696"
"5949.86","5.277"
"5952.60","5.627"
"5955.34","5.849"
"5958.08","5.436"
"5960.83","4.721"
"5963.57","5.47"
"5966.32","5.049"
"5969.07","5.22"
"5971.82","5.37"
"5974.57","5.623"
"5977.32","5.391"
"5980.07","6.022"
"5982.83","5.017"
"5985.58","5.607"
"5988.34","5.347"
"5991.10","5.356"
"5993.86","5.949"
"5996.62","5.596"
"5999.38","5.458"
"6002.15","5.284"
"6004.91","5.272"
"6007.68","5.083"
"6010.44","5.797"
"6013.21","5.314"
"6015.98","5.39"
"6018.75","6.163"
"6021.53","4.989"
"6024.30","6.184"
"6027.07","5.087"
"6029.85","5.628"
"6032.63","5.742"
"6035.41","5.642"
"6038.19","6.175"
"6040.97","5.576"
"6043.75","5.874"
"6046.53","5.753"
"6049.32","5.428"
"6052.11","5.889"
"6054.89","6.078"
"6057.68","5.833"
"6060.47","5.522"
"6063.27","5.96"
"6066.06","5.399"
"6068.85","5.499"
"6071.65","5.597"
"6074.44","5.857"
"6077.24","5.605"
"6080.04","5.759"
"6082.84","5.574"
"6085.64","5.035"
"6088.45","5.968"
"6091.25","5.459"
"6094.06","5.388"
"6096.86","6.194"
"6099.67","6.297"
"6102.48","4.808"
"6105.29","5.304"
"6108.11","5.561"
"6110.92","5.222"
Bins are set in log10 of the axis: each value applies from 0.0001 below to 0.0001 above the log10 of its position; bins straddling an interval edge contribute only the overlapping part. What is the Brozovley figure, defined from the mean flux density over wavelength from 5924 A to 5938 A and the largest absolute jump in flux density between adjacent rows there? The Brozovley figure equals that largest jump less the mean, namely -4.91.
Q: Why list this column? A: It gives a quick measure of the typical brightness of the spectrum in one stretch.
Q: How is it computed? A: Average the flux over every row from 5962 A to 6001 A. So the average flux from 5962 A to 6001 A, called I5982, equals 5.46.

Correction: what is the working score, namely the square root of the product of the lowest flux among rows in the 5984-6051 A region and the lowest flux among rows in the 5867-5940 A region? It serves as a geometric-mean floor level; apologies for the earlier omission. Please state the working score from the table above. 4.91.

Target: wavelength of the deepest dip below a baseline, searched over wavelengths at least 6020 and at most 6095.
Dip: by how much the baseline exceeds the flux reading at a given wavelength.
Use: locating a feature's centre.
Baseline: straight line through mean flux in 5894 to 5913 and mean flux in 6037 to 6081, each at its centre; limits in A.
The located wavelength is 6085.64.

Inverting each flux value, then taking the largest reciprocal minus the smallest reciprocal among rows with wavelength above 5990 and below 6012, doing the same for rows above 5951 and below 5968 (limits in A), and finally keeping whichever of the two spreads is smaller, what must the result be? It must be 0.029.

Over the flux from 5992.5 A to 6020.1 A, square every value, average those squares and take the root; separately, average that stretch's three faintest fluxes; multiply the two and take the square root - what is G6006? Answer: 5.37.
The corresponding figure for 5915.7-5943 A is 5.49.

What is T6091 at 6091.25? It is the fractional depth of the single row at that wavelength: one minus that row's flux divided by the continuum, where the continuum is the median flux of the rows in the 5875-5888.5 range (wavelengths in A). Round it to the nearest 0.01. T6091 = 0.09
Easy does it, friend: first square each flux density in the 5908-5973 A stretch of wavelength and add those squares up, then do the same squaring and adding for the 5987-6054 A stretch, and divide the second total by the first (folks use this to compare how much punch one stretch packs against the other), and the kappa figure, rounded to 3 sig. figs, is 1.03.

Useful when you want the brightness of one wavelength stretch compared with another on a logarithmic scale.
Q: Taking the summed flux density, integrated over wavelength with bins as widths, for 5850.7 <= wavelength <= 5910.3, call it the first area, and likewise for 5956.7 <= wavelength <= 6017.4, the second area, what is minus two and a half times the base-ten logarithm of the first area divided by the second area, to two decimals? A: -0.04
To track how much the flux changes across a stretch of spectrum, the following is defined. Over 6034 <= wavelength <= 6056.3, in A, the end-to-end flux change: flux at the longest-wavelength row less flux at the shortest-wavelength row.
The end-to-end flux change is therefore 0.4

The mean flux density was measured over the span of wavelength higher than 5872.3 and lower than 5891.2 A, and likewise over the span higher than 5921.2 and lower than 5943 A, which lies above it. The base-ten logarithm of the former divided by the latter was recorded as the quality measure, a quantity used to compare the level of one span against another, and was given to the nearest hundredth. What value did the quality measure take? 0.02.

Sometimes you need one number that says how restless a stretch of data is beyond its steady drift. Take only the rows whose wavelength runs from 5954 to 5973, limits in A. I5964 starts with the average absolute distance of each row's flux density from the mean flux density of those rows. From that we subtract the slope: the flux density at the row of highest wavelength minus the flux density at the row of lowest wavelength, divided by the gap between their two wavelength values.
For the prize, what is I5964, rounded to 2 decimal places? 0.29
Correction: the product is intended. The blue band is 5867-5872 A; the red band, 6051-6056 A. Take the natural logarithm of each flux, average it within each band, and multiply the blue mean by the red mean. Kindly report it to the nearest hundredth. 3.24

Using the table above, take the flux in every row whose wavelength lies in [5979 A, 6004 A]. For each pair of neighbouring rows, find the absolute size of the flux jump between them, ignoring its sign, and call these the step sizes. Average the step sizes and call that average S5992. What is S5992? 0.4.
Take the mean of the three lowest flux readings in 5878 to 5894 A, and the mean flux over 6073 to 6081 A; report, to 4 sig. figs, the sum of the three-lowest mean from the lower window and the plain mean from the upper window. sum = 10.74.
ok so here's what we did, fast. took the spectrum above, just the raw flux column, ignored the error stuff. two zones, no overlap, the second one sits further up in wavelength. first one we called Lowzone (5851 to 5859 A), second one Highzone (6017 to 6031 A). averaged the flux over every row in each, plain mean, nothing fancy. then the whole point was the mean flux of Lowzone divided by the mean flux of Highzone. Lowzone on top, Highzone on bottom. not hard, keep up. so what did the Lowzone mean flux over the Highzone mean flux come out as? 1.03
